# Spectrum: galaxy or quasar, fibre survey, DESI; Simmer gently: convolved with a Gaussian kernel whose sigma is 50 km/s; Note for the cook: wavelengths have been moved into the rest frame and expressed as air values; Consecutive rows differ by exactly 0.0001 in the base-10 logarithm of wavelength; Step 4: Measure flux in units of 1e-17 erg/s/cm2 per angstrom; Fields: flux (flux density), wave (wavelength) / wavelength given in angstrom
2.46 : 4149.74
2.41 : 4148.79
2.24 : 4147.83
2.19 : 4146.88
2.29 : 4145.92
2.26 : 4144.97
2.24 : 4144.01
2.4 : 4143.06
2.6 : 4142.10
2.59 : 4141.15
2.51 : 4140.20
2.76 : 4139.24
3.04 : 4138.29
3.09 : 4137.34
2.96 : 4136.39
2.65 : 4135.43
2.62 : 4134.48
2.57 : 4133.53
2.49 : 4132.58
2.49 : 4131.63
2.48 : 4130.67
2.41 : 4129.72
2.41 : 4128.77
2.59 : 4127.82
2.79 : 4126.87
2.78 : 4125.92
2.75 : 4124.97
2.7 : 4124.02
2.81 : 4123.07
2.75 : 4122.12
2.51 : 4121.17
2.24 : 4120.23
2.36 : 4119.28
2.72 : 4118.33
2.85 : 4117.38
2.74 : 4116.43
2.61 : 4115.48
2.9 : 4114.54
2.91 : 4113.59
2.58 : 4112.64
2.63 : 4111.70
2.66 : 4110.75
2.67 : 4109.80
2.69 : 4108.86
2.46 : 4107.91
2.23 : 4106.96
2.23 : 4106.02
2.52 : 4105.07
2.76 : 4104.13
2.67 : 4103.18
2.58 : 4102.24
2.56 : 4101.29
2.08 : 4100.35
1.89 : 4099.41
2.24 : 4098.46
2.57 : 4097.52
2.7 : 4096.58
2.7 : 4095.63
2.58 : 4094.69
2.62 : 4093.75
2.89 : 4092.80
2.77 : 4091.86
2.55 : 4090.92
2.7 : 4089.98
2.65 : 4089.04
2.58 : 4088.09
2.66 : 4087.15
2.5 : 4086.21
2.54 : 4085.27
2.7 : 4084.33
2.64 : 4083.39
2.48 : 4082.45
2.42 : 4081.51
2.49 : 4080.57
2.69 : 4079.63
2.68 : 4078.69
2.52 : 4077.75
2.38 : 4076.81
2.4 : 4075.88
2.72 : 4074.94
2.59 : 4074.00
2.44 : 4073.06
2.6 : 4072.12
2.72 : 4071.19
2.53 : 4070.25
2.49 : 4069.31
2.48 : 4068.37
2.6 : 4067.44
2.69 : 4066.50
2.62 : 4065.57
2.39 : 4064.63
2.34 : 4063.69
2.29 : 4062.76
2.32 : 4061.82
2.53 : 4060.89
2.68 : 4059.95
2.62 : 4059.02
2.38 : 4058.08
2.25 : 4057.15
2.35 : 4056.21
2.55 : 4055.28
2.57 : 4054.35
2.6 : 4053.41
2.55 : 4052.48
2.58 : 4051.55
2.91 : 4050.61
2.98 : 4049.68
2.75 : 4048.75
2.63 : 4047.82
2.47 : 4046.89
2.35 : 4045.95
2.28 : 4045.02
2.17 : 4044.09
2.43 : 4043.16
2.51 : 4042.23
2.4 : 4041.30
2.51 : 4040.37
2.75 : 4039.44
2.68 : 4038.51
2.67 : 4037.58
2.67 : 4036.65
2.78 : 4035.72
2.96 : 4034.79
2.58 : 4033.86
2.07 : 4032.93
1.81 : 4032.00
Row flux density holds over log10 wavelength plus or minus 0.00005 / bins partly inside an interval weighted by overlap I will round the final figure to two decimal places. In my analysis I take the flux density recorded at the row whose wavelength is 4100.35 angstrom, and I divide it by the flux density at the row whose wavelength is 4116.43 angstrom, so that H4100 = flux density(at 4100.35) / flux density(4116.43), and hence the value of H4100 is 0.76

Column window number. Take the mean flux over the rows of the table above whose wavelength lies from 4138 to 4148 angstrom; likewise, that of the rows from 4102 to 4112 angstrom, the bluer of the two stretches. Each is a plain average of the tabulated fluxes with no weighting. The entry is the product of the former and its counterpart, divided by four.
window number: 1.57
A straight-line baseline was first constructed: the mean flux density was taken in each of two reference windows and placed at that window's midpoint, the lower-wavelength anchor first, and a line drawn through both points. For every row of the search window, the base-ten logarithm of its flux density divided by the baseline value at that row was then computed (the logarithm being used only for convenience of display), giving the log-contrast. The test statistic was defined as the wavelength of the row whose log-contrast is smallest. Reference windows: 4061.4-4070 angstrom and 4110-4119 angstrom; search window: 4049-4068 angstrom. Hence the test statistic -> 4057.15 angstrom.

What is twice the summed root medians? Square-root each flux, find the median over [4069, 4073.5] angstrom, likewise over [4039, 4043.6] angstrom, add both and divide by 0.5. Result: 6.35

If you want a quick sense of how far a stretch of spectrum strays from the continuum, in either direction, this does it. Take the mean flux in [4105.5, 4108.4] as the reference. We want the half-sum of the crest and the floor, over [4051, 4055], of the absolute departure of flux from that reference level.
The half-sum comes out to 0.27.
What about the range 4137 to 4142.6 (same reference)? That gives 0.49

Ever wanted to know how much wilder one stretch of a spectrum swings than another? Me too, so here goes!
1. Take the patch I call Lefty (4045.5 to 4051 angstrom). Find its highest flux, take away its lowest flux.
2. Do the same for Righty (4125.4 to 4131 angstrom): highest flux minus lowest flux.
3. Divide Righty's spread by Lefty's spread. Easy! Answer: 0.60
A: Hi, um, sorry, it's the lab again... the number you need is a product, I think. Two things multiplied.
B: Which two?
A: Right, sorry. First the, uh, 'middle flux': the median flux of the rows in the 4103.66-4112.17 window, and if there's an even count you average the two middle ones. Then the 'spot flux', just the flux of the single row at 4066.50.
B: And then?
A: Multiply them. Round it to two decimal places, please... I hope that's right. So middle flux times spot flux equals 7.07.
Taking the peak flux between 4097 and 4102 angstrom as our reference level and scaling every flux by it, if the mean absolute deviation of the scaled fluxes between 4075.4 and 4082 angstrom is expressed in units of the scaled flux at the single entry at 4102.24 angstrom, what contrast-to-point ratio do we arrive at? 0.039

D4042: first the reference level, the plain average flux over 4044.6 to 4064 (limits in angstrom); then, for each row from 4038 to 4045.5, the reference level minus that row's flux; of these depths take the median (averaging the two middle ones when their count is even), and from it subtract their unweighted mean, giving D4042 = 0.00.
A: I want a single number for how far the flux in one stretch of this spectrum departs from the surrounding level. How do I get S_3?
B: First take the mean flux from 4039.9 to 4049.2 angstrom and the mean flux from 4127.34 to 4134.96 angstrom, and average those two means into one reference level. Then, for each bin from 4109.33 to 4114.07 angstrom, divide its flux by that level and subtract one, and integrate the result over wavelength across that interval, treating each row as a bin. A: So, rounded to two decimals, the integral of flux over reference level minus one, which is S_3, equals 0.40 angstrom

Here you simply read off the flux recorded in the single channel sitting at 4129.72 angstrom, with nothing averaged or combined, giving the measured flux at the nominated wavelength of 2.41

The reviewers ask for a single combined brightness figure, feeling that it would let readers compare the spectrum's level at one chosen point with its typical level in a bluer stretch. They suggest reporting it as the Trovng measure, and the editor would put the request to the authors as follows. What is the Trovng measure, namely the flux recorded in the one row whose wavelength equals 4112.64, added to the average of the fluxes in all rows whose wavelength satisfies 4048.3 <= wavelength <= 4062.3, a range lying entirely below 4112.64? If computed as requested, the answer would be 5.15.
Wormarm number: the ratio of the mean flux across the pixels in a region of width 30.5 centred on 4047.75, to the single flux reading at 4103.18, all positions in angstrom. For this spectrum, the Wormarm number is 0.95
